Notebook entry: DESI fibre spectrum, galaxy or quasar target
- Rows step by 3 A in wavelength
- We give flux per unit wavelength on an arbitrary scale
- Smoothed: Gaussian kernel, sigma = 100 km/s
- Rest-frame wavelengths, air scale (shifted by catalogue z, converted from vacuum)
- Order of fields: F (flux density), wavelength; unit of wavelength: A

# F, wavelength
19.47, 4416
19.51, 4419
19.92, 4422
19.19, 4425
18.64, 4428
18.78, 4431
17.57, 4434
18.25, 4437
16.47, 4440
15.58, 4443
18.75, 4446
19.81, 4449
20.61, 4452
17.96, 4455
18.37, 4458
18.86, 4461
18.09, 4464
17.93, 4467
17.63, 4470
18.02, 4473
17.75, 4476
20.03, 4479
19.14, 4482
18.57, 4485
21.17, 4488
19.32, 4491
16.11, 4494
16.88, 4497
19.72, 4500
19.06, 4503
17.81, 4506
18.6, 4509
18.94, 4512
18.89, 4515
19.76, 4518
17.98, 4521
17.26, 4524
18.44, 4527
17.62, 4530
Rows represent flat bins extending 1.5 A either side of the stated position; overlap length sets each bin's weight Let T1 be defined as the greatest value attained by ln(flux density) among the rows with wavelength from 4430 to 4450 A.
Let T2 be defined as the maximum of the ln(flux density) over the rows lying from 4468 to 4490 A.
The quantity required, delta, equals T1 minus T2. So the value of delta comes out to -0.07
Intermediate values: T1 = 2.99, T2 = 3.05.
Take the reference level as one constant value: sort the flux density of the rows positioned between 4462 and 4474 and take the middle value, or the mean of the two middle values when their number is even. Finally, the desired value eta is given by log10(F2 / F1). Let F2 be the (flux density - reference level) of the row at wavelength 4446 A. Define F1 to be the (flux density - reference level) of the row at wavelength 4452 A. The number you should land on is -0.53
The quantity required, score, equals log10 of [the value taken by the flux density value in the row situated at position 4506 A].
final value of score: 1.25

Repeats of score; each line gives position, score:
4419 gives 1.29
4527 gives 1.27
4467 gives 1.25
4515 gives 1.28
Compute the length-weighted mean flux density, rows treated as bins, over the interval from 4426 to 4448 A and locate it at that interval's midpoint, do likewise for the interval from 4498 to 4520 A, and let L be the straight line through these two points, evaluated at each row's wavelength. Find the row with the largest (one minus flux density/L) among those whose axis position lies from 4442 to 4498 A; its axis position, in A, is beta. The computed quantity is 4494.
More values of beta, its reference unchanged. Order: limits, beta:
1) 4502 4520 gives 4506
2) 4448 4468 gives 4467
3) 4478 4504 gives 4494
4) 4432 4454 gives 4443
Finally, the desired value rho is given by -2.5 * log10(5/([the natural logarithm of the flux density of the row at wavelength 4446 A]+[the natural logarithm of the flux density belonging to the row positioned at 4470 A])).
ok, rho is 0.161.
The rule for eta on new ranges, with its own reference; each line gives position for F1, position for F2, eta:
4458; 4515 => 0.36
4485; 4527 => -0.11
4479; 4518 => -0.06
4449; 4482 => -0.20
